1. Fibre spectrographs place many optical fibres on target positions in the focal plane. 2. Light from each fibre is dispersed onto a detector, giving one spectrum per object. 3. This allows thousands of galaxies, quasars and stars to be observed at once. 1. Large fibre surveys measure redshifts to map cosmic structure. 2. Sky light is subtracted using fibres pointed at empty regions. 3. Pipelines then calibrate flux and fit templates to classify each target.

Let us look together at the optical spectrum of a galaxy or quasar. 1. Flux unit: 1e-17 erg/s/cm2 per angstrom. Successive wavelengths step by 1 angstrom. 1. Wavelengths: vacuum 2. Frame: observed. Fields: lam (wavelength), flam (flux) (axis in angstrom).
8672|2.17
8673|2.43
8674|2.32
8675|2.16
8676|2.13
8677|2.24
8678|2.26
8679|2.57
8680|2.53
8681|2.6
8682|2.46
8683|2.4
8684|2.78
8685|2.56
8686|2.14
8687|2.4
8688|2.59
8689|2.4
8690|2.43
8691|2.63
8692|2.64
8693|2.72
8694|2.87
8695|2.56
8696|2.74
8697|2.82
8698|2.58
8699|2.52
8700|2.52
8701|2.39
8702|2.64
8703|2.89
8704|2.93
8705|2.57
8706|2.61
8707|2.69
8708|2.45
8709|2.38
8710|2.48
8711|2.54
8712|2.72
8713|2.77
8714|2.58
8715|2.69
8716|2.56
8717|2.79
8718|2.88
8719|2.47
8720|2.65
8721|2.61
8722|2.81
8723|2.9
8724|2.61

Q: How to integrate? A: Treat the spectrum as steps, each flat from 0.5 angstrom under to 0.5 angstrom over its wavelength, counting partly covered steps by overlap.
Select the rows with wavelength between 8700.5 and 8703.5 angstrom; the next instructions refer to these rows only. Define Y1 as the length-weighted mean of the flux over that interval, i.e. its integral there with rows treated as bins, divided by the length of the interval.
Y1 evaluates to 2.64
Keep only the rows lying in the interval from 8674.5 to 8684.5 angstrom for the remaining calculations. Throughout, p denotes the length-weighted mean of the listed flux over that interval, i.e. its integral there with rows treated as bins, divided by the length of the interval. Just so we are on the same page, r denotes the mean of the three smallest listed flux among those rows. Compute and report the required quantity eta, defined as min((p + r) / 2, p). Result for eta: 2.29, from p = 2.41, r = 2.18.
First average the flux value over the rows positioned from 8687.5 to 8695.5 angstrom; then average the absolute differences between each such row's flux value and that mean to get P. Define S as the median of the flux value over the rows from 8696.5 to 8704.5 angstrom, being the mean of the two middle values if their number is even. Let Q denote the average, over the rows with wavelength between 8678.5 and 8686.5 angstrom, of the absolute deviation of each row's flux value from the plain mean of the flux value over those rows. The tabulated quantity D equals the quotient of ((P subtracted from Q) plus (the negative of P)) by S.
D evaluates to -0.035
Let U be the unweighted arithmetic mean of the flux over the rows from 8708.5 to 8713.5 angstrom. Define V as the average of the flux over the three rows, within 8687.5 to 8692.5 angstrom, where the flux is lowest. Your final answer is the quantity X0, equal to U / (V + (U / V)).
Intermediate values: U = 2.58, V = 2.47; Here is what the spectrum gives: 0.73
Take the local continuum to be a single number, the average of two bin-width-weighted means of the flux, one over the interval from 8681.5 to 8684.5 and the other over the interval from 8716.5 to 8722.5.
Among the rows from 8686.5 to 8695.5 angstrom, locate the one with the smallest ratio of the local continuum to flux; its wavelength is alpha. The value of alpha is 8694 angstrom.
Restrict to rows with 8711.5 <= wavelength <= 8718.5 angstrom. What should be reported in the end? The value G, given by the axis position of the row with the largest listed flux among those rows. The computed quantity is 8718 angstrom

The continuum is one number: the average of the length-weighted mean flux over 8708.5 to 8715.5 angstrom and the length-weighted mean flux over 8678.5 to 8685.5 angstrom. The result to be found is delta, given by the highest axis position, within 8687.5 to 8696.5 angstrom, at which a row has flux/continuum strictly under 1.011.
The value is 8695 angstrom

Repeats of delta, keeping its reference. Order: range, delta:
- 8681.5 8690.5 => 8690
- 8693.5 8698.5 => 8698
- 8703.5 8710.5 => 8710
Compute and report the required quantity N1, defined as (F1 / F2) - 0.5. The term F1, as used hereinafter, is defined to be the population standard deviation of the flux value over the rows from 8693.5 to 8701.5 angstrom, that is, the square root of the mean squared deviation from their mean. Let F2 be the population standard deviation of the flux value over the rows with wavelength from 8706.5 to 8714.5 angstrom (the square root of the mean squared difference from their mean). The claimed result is 0.70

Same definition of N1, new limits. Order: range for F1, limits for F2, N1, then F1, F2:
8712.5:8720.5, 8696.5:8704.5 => 0.19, 0.13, 0.18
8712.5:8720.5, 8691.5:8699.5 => 0.57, 0.13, 0.12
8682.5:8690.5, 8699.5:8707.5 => 0.53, 0.17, 0.17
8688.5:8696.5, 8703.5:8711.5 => 0.43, 0.15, 0.16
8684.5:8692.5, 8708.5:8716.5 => 0.79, 0.16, 0.12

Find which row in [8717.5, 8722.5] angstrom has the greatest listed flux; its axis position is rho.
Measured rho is 8718 angstrom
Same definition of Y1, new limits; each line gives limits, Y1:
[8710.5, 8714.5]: 2.65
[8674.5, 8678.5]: 2.20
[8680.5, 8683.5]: 2.49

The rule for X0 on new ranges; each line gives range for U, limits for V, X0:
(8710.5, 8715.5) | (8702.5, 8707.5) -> 0.73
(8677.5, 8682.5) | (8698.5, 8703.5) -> 0.71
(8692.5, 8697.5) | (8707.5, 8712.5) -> 0.77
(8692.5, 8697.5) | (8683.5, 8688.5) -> 0.78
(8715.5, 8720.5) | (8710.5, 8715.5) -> 0.74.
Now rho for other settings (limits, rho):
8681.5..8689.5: 8684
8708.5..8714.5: 8713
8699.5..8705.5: 8704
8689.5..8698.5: 8694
